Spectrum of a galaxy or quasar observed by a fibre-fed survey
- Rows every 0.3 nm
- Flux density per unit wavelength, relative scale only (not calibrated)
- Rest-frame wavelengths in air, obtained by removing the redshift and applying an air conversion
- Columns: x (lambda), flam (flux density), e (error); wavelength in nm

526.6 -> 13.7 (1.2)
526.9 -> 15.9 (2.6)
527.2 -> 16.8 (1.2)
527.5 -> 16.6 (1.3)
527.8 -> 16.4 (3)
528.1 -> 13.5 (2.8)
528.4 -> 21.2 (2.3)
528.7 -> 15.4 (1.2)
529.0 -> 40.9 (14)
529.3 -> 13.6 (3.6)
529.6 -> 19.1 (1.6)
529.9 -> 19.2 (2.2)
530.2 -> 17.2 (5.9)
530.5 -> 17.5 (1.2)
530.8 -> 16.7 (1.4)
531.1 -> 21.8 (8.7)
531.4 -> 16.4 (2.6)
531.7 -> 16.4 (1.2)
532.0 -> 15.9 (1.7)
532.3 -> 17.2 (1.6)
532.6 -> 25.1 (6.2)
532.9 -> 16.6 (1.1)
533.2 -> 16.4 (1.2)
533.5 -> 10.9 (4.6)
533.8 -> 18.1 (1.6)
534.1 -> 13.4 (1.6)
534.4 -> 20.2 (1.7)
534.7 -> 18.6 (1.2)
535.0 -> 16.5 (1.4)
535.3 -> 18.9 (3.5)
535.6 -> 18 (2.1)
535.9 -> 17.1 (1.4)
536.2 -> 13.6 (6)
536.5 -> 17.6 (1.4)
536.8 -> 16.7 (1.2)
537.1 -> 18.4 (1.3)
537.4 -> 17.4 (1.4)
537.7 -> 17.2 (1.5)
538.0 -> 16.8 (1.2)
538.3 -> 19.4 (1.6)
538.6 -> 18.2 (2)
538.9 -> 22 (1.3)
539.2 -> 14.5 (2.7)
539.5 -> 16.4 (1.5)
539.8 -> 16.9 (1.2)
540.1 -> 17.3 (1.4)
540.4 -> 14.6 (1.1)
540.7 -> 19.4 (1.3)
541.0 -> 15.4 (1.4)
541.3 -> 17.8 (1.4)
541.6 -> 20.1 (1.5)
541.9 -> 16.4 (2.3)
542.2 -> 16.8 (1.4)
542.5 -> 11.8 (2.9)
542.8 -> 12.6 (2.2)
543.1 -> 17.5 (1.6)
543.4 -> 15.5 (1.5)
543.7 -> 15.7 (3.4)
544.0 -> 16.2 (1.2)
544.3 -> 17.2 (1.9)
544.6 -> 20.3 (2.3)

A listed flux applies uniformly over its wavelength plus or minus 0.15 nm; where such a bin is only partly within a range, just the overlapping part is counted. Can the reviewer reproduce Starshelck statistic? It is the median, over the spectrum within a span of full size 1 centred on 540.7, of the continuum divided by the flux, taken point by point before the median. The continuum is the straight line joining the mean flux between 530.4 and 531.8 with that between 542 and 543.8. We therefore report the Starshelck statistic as 1.00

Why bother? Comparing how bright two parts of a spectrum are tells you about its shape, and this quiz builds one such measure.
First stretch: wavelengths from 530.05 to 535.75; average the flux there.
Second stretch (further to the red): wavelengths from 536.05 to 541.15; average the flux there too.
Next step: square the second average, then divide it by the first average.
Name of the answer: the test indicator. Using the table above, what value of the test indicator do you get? 16.9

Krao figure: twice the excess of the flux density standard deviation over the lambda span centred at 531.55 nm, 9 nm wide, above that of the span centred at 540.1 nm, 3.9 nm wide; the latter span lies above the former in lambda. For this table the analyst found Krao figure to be 5.7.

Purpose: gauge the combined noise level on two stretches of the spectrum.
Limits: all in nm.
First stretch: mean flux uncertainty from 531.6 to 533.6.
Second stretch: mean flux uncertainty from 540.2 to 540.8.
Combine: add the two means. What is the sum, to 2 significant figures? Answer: 3.7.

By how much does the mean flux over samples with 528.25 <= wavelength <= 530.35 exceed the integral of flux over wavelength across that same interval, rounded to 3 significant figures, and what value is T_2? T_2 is -23.0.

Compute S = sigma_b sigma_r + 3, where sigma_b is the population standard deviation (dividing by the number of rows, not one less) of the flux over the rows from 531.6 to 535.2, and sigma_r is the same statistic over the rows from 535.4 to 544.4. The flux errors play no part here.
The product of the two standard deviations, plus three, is 9.9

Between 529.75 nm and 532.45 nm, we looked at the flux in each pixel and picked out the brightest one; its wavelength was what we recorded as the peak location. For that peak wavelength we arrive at 531.1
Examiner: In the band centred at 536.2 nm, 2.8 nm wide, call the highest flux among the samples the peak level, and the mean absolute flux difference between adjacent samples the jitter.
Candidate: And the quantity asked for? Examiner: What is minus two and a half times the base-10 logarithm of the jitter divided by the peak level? 2.5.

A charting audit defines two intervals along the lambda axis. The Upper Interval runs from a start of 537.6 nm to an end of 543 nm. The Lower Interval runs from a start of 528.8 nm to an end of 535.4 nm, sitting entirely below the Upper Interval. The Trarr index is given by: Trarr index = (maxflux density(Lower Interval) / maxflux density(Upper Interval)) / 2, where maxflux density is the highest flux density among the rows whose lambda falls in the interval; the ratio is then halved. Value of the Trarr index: 0.93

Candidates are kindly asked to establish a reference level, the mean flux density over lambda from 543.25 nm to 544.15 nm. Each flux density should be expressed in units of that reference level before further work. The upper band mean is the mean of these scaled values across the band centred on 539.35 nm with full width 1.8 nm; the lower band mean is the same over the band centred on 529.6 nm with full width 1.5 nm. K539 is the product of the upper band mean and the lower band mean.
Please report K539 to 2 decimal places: 1.55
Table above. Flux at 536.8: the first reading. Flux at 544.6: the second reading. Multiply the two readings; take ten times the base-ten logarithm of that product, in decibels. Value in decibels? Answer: 25.3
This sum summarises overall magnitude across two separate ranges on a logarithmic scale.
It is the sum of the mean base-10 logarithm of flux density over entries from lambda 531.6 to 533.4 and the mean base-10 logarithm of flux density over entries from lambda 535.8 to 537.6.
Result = 2.47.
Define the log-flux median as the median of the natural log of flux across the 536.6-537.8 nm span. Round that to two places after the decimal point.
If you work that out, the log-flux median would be 2.85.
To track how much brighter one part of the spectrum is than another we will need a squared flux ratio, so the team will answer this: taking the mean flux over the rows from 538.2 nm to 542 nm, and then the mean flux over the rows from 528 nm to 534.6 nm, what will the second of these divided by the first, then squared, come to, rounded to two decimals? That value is 1.09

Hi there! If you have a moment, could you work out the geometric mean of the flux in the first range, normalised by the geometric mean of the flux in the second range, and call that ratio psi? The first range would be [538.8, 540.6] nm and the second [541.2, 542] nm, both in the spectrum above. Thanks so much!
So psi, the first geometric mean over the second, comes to 0.93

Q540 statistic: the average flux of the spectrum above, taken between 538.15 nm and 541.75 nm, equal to 17.7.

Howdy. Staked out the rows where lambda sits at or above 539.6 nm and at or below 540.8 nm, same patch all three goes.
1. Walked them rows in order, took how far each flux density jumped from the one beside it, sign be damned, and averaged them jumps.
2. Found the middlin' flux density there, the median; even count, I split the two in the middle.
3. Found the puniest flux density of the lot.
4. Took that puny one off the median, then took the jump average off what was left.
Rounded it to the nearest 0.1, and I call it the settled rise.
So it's -0.1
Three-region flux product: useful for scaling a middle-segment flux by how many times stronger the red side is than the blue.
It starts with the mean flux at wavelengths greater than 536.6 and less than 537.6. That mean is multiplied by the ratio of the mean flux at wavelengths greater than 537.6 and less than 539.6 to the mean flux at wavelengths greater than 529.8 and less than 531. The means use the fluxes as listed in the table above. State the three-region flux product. 17.6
